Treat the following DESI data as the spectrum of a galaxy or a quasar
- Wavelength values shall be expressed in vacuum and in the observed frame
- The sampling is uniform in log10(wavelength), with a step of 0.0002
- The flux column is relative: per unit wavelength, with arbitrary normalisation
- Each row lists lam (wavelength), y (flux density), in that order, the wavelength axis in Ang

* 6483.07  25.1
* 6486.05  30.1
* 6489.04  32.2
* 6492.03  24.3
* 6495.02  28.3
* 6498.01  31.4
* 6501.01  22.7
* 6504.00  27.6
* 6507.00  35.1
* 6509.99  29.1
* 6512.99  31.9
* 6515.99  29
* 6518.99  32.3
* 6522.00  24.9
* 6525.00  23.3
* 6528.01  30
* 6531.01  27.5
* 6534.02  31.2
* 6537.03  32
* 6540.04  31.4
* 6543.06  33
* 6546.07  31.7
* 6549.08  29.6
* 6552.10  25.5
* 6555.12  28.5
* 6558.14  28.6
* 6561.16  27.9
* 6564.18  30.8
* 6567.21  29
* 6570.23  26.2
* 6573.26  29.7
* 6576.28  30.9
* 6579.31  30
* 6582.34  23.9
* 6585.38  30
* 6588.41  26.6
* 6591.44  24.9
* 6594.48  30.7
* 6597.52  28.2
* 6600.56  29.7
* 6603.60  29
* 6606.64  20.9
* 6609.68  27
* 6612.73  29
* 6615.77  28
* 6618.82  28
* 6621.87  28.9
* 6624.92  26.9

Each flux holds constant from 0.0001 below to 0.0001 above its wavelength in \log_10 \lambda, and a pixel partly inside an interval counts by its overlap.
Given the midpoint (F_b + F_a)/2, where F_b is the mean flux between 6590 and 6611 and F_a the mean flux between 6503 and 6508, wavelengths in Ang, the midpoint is 29.3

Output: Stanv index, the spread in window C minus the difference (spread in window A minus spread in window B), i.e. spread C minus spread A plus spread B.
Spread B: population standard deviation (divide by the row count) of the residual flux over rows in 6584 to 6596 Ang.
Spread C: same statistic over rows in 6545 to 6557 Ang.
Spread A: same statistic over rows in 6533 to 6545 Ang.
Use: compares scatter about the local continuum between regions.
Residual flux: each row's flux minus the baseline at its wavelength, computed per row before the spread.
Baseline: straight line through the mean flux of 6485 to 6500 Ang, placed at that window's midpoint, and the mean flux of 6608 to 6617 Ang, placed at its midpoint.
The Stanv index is 3.9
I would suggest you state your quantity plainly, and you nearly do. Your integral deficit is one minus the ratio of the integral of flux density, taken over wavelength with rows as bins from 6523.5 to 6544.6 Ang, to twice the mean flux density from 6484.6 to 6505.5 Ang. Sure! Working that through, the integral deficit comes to -10.2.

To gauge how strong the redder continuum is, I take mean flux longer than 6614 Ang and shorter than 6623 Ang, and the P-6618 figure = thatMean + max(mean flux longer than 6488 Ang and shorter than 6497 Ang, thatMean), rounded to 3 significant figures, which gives 56.6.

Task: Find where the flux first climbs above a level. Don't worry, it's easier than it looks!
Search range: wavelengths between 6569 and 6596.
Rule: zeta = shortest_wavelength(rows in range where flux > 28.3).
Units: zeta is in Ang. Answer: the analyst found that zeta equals 6573.26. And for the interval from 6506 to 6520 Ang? 6507.00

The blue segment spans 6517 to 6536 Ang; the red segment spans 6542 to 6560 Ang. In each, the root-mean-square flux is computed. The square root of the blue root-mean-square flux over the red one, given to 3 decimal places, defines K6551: 0.980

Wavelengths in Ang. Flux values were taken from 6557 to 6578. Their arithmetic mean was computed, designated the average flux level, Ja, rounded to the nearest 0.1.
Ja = 29.0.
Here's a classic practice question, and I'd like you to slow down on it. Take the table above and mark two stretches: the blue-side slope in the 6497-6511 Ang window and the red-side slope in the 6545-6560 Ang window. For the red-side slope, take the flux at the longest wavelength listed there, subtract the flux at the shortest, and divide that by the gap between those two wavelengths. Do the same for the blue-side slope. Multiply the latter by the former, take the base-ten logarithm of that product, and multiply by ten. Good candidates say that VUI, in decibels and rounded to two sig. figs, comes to -13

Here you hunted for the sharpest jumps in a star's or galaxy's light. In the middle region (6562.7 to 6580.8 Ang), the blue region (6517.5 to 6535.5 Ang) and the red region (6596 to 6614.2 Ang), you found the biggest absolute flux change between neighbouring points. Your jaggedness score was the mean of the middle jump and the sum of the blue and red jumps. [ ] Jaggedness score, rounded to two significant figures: 9.5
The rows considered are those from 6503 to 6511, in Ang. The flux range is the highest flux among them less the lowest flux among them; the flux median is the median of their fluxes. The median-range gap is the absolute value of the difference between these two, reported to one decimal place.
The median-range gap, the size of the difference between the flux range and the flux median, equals 21.6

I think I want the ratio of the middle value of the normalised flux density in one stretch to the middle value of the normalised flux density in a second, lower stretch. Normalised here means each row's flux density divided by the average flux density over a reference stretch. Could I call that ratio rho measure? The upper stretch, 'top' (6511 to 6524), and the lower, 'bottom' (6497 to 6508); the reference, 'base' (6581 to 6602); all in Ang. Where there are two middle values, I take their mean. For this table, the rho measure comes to 1.03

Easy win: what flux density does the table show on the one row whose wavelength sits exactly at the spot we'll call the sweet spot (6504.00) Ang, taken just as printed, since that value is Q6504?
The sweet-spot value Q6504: 27.6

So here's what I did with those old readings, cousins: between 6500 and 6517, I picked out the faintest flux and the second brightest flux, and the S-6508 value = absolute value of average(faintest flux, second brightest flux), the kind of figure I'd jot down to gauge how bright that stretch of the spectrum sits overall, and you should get 27.3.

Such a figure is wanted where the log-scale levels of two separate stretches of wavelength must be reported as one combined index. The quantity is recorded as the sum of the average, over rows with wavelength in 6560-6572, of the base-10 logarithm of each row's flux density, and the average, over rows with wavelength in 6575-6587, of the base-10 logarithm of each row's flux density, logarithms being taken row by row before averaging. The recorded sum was 2.91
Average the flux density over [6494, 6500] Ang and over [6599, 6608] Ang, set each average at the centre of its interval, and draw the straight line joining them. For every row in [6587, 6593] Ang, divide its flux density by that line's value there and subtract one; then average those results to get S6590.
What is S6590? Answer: -0.045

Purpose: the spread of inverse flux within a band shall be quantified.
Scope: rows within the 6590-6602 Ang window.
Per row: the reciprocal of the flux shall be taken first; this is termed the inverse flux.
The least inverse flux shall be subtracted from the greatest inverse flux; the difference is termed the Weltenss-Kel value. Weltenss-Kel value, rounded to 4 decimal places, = 0.0076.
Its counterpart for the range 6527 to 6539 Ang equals 0.0051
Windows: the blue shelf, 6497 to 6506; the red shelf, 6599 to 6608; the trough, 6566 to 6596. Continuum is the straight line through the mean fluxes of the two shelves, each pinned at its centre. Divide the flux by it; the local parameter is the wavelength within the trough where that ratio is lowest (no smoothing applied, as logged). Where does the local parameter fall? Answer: 6582.34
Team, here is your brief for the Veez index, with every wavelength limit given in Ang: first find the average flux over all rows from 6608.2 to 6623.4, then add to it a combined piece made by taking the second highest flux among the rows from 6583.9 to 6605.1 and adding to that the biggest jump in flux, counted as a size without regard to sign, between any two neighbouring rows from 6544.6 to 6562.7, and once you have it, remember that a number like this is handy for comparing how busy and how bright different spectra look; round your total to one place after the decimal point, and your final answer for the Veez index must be 62.3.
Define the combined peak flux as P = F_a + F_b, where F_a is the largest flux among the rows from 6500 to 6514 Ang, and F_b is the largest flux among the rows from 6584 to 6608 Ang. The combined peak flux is 65.8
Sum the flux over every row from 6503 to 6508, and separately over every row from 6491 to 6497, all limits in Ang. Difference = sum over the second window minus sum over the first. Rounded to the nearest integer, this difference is -10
